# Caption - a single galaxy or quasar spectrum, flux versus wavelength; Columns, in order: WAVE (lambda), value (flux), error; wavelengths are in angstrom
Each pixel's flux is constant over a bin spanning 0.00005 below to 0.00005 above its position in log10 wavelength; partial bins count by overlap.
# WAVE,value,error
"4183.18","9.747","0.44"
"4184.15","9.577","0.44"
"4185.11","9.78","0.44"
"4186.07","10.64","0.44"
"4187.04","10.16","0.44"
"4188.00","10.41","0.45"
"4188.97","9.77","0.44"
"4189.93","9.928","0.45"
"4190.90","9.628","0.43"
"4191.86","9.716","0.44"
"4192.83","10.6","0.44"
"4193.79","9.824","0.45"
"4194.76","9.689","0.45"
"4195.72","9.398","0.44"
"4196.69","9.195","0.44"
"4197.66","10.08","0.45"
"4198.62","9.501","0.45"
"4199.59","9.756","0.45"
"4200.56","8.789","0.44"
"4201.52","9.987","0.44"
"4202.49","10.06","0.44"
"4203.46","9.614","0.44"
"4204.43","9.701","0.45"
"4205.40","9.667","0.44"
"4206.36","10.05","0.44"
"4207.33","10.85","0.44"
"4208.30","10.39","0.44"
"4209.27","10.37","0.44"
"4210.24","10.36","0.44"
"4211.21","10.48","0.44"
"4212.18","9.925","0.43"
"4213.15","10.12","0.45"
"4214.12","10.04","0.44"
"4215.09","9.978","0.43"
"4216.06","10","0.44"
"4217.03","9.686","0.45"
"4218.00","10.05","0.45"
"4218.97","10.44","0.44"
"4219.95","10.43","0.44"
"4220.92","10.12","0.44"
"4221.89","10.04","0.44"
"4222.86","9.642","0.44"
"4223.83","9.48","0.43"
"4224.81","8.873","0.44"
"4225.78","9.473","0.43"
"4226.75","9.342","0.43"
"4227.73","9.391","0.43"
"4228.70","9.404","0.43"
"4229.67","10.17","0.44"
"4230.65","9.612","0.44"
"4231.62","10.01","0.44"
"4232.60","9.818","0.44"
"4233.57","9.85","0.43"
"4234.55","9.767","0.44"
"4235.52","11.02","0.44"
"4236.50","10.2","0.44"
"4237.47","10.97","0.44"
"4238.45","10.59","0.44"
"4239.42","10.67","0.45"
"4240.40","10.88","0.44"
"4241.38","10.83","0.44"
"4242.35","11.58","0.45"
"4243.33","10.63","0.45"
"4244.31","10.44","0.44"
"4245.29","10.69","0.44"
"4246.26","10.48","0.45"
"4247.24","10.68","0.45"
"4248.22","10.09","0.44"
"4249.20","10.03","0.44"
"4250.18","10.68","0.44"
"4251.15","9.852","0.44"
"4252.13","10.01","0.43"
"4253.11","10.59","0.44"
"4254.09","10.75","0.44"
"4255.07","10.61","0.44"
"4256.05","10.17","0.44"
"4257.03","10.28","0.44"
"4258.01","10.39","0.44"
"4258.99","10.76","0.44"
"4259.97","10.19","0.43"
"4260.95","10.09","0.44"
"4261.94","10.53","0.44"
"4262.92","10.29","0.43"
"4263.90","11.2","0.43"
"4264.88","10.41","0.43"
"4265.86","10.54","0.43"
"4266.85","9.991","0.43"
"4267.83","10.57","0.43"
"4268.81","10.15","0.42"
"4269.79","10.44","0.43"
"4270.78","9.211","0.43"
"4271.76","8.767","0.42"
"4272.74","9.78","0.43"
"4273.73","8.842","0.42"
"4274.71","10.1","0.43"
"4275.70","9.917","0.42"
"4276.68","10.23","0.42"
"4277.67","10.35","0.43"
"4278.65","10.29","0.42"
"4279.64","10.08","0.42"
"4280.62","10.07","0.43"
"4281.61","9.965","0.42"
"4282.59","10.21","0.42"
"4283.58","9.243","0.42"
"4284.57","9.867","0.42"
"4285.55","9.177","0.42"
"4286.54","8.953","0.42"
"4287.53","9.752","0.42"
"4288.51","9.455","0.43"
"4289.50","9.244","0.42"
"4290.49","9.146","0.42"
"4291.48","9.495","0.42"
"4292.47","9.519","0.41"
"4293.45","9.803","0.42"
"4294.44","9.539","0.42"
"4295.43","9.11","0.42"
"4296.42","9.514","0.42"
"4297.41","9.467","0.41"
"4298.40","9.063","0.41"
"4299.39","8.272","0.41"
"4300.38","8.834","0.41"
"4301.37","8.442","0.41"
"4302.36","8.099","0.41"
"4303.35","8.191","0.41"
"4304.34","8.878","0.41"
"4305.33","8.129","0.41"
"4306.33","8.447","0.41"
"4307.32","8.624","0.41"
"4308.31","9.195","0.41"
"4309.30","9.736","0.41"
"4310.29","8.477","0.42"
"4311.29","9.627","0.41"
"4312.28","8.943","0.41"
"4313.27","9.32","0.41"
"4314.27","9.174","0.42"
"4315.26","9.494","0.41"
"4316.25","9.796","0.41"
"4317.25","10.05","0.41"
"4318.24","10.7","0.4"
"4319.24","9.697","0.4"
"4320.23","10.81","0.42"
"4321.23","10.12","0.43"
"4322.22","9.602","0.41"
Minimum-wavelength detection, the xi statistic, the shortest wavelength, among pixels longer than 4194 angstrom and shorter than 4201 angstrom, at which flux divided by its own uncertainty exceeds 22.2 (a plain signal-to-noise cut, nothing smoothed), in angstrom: 4197.66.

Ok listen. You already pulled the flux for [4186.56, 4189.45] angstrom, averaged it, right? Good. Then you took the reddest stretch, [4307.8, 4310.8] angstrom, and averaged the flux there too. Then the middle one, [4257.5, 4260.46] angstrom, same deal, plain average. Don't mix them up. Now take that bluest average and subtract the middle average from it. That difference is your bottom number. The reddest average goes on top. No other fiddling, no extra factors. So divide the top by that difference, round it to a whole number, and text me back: -27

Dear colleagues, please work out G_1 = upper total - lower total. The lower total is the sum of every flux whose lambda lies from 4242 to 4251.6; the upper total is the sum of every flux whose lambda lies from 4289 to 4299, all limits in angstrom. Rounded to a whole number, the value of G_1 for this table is -11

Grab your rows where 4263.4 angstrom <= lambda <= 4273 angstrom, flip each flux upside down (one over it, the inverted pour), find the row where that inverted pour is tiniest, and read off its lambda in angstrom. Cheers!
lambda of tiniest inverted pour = 4263.90 angstrom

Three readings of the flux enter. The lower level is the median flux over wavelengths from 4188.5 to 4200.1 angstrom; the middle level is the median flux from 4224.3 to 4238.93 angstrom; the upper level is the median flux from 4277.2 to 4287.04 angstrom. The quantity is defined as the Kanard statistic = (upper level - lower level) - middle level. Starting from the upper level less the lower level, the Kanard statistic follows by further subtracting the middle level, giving -9.5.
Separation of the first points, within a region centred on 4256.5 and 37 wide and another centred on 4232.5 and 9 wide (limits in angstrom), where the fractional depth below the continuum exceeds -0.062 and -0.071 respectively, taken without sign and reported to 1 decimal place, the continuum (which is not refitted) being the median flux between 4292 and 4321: 42.1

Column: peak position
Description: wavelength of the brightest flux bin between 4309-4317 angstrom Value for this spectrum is 4316.25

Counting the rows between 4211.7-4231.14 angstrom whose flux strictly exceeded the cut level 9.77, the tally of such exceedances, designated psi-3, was 11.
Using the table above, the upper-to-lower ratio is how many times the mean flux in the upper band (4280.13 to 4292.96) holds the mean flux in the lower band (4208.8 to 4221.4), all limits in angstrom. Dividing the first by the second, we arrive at 0.94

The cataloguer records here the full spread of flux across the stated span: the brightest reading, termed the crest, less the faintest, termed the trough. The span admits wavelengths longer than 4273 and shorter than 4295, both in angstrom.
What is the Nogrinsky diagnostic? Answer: 1.51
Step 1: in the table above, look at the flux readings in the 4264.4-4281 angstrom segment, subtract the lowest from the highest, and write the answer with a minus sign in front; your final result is -1.80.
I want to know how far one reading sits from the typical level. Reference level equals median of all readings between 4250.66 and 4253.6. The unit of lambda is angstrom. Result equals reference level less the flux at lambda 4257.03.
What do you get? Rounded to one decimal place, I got -0.3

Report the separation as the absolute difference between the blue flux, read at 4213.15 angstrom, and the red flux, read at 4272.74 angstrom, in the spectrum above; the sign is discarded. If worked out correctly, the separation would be 0.34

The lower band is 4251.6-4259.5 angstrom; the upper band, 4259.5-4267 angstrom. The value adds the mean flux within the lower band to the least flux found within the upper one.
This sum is 20.4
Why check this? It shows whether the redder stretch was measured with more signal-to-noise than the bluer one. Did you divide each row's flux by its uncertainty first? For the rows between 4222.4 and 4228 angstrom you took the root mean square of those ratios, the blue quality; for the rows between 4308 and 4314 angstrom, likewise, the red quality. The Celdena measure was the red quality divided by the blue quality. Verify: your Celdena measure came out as 1.037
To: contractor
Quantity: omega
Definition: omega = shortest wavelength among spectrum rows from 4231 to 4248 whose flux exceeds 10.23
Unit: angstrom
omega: 4235.52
